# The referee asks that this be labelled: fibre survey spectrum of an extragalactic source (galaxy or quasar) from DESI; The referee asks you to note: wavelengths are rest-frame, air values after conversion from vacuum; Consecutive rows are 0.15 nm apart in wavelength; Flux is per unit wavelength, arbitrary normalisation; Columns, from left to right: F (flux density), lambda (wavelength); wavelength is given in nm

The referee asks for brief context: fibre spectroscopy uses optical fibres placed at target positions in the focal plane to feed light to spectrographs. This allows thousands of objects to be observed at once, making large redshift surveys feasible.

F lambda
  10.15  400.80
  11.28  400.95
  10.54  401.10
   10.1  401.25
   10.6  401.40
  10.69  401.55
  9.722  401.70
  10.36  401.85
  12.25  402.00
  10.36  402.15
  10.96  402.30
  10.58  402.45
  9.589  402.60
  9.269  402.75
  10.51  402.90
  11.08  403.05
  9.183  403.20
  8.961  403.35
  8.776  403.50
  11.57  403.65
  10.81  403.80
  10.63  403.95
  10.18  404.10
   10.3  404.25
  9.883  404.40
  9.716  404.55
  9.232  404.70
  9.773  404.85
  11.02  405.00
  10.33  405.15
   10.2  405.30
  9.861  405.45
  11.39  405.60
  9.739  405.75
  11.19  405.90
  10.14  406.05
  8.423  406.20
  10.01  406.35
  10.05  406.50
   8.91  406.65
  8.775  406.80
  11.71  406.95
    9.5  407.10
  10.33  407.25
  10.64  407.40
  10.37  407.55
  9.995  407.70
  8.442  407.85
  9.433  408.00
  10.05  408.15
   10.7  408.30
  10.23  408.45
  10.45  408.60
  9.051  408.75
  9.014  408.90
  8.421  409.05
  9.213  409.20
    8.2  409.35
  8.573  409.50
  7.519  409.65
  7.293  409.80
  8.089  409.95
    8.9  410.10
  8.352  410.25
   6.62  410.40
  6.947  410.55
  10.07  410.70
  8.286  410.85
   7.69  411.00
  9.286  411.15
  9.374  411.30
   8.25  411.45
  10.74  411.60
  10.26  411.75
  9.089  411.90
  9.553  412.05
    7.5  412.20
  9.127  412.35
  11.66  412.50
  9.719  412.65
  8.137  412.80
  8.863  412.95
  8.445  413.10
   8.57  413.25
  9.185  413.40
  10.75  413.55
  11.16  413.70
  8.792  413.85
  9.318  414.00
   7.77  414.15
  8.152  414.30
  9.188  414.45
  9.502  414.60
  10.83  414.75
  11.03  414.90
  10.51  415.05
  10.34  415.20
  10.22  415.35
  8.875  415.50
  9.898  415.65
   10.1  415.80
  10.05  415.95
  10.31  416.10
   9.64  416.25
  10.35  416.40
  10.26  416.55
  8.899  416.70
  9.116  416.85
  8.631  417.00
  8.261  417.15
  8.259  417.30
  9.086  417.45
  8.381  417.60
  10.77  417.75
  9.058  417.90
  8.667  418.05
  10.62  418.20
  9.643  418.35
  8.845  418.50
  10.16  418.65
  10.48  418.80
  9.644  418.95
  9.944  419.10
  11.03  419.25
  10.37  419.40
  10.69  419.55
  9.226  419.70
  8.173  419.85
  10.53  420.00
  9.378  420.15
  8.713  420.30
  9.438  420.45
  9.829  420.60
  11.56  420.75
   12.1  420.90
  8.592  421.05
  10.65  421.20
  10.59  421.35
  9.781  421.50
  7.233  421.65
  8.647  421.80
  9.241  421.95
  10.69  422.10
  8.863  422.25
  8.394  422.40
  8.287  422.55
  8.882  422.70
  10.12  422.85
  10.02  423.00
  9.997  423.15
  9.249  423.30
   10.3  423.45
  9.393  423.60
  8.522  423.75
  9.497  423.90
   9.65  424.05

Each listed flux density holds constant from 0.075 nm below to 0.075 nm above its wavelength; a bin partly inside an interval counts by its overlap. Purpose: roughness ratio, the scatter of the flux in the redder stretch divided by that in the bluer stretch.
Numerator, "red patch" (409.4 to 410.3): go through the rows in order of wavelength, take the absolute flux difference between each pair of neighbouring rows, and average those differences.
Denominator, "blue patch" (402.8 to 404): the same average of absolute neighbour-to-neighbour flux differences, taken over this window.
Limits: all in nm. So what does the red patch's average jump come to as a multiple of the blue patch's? 0.73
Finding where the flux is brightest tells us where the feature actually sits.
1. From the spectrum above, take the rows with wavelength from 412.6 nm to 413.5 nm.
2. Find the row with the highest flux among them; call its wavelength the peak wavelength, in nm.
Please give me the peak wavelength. 412.65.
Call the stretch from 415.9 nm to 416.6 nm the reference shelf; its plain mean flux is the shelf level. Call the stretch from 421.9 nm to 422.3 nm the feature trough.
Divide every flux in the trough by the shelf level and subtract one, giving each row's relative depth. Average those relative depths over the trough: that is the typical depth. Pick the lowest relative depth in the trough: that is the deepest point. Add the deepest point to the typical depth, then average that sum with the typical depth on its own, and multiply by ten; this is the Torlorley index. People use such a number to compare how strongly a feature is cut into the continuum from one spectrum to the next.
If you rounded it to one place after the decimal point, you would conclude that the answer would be -1.1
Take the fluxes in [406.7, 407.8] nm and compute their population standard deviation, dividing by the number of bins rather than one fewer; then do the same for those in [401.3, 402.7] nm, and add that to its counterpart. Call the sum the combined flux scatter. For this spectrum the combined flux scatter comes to 1.6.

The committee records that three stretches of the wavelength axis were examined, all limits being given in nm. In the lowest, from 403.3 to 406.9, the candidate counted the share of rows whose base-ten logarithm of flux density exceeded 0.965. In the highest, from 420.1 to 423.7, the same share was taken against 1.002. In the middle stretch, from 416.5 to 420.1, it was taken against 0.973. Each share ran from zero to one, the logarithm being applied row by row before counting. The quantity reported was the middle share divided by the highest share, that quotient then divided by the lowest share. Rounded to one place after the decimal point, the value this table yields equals 2.2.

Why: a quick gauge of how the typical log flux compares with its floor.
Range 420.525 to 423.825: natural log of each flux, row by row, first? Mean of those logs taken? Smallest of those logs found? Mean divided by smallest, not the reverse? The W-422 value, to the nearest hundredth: 1.14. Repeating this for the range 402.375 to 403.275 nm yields 1.04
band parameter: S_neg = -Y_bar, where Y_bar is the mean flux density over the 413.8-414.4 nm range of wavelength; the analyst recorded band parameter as -8.5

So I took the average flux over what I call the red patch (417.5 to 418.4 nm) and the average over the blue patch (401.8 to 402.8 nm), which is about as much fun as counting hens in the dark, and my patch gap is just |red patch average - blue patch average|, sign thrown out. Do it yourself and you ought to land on 1.0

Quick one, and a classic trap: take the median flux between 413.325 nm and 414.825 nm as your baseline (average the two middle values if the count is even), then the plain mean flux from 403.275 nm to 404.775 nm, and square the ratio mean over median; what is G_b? 1.17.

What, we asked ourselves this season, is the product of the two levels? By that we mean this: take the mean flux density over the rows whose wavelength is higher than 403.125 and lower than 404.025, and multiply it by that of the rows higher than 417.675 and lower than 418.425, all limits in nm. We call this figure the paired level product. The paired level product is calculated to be 97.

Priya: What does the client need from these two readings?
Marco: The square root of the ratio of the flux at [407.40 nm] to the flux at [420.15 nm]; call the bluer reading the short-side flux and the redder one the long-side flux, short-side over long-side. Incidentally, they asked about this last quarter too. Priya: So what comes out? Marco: 1.07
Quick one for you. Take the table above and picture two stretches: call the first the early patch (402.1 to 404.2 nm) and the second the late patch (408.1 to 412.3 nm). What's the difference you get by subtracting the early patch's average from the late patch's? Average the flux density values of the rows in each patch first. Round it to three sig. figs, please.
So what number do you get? -1.33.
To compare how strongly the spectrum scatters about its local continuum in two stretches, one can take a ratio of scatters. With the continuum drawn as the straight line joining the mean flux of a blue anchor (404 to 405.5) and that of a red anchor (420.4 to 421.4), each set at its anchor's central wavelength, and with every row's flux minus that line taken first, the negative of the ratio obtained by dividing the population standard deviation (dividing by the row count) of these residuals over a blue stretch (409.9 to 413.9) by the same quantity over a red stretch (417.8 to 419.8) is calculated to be -1.64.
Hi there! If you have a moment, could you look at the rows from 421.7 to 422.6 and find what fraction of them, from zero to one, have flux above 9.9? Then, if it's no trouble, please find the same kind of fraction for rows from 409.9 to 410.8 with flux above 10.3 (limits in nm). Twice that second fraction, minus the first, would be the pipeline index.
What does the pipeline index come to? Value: -0.17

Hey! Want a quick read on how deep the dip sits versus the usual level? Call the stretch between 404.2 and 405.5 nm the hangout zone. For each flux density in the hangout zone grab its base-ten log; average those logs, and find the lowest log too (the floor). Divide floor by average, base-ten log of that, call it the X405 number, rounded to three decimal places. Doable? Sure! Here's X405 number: -0.016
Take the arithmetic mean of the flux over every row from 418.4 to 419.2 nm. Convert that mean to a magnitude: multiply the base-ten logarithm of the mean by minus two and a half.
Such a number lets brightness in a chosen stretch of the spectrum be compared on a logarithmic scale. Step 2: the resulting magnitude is -2.48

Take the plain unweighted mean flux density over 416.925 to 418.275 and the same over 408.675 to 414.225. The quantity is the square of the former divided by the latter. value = 9.3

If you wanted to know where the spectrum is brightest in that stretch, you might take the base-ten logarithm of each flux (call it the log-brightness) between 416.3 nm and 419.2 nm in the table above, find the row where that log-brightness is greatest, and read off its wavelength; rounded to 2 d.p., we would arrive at 417.75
